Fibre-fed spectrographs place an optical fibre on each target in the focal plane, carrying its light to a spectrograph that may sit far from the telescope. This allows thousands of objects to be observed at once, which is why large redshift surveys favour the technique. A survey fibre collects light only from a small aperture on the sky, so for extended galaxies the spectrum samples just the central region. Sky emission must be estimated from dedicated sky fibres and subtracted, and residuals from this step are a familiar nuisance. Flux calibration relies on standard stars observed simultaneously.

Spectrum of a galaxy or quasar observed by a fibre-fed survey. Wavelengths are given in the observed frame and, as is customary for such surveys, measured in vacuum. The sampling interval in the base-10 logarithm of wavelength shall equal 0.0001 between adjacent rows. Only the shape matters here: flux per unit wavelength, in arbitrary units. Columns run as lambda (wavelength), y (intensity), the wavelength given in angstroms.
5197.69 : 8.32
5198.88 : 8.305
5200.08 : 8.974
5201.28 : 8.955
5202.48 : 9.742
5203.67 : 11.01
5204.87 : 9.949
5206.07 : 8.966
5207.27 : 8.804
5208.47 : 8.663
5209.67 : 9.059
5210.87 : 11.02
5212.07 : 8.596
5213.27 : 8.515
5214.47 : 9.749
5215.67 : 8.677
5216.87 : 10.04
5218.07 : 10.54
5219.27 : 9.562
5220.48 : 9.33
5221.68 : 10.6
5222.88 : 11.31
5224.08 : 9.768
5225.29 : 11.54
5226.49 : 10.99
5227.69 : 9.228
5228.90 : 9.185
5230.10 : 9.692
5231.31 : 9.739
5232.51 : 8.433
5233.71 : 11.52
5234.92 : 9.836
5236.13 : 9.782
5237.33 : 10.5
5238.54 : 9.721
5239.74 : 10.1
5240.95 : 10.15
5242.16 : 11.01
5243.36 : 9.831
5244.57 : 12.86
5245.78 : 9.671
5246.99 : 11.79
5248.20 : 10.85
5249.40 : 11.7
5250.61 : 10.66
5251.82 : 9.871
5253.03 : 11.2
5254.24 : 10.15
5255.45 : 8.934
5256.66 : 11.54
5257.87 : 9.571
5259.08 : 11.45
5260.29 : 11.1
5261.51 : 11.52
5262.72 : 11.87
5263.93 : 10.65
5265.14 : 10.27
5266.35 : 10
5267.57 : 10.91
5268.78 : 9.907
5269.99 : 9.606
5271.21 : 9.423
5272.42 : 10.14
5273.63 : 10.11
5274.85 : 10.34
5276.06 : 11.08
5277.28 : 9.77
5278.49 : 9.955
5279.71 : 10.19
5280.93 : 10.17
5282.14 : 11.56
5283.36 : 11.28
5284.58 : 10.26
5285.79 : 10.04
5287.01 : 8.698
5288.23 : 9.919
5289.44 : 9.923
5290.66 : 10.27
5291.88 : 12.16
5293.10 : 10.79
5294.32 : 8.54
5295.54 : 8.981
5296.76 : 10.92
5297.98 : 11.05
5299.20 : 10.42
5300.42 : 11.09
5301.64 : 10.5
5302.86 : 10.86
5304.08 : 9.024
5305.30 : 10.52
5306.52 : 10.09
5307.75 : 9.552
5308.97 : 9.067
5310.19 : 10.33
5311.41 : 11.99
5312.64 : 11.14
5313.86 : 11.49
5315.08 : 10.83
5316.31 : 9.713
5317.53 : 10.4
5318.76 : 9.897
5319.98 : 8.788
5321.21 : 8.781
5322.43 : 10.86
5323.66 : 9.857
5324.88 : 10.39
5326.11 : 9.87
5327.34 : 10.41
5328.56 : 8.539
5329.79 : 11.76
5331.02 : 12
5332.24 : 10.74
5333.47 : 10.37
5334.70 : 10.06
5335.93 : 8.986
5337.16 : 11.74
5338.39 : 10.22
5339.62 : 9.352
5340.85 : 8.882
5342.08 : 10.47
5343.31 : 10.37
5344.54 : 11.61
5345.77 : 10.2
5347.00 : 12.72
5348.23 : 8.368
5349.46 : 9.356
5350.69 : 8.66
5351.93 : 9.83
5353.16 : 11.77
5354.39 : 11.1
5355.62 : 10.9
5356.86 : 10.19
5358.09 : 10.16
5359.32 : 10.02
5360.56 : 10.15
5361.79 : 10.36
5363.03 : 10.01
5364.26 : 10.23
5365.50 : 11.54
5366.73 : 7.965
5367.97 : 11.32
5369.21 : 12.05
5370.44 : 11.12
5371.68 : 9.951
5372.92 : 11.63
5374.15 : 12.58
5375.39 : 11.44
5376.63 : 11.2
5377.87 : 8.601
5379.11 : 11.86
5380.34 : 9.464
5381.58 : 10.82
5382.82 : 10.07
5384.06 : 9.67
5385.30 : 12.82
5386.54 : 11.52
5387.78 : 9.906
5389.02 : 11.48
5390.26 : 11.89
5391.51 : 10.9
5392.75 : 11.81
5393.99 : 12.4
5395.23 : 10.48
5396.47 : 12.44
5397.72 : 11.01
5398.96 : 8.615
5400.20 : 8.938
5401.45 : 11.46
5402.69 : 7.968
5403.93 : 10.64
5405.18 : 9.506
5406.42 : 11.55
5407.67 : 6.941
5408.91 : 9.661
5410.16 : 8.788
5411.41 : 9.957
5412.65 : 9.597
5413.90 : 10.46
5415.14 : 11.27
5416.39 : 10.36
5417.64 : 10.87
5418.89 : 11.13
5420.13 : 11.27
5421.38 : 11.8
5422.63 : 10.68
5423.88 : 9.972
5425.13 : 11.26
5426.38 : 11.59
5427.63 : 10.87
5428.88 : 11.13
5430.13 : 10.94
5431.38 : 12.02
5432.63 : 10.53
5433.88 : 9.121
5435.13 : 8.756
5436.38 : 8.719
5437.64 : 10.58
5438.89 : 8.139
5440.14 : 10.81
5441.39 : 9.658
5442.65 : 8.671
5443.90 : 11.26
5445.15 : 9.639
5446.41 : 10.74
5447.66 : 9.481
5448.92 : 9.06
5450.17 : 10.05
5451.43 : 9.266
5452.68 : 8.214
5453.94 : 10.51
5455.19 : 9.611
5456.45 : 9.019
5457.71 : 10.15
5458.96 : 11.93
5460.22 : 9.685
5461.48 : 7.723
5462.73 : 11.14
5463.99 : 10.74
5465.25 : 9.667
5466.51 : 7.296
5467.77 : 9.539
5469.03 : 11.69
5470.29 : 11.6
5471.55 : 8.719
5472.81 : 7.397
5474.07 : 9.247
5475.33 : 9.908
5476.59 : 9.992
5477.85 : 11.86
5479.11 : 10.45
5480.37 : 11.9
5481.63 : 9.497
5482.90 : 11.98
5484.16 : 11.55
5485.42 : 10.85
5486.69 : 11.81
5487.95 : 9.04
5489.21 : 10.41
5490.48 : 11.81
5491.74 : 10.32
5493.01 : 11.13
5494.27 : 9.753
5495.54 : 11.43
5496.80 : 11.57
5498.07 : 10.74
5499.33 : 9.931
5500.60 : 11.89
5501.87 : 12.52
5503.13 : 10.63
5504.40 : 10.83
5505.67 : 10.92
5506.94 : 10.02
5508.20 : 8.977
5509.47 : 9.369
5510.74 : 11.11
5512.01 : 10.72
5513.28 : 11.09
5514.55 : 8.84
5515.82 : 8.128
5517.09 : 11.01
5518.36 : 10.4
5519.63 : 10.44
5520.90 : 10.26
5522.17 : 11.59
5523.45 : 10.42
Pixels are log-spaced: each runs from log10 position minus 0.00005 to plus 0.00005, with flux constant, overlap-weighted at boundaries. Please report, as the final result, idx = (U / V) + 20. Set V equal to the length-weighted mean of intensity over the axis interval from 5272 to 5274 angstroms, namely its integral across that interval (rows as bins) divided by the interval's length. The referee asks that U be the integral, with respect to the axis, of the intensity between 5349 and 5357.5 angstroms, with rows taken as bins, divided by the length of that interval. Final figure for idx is 21.0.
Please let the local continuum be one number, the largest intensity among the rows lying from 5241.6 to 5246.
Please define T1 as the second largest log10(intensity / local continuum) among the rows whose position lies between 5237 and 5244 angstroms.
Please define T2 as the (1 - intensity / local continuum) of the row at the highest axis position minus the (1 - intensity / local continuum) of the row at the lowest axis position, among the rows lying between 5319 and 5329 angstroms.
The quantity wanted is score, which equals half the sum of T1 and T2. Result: -0.034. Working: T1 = -0.09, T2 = 0.02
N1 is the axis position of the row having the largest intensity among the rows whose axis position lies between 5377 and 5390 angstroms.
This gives 5385.30 angstroms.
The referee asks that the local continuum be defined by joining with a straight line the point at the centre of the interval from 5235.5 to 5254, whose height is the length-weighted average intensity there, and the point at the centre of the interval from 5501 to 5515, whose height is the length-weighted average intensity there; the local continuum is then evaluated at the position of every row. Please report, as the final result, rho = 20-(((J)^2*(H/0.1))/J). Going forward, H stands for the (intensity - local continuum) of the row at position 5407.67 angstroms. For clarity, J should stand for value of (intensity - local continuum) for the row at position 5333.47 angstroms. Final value 12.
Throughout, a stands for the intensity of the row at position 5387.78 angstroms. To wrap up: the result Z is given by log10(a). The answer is 1.00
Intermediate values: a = 9.906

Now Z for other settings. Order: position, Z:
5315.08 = 1.03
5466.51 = 0.86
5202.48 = 0.99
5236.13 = 0.99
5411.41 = 1.00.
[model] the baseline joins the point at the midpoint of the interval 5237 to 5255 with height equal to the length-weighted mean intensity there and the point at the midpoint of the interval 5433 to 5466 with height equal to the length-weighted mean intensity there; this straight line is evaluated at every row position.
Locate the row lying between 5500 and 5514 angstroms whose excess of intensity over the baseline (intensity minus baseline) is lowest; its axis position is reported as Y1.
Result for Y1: 5508.20 angstroms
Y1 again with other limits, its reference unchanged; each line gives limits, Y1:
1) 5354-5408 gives 5407.67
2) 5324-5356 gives 5348.23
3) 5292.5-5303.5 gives 5294.32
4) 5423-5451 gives 5438.89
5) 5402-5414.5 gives 5407.67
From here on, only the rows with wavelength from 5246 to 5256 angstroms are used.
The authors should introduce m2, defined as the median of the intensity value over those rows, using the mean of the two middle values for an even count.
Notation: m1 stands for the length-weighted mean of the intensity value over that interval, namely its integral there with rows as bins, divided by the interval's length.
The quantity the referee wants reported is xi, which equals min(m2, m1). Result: 10.6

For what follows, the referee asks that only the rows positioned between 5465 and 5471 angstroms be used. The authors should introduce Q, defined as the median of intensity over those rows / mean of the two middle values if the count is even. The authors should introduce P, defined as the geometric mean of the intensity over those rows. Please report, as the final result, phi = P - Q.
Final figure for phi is 0.15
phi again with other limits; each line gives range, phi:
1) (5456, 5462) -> -0.08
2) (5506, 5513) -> -0.01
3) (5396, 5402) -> -0.62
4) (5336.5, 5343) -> -0.13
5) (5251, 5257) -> 0.15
